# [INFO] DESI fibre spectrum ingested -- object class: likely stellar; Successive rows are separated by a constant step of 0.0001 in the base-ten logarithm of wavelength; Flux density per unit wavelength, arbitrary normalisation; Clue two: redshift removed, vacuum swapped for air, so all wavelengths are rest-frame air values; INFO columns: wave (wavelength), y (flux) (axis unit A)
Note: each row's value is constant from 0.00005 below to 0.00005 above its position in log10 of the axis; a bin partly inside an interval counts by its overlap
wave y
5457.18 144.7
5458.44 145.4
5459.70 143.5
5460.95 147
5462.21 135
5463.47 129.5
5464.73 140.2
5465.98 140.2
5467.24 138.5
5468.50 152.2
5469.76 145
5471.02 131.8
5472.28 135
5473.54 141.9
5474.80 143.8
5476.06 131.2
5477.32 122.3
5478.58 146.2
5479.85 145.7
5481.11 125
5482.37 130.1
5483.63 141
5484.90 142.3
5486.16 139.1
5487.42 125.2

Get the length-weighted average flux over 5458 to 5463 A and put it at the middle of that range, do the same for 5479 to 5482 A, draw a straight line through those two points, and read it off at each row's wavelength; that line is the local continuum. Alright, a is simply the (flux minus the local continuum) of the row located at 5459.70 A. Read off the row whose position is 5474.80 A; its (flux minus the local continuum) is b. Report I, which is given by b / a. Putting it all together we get 6.2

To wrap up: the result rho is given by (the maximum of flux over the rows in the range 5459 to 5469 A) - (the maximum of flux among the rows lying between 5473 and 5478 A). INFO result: 8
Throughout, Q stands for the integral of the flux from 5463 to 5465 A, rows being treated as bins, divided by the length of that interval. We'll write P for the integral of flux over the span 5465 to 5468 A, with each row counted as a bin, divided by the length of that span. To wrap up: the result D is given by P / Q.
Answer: 1.05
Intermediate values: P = 140.3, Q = 134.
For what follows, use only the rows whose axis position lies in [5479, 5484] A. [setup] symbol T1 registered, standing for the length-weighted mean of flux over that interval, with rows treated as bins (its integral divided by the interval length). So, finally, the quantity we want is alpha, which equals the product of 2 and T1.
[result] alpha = 271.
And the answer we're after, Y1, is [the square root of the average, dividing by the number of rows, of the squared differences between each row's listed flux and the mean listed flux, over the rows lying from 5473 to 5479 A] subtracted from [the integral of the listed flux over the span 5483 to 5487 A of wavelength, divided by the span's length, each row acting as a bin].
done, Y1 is 131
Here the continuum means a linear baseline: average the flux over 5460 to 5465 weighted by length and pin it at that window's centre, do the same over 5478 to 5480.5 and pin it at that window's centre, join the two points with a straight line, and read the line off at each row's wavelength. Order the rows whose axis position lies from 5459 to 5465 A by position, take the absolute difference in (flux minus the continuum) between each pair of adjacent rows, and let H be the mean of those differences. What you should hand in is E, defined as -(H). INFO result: -7.9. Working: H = 7.9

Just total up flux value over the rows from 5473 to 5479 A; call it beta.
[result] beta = 685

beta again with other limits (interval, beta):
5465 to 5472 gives 708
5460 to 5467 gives 692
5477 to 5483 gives 669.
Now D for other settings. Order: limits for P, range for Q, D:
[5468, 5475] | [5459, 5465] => 1.02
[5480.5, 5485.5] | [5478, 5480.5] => 0.93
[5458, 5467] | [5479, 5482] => 1.03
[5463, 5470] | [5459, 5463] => 1.00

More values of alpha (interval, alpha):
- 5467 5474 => 282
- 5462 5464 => 263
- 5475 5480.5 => 274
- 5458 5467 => 280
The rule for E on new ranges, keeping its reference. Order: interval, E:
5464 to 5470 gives -5.9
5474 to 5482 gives -13.6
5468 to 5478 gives -7.8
